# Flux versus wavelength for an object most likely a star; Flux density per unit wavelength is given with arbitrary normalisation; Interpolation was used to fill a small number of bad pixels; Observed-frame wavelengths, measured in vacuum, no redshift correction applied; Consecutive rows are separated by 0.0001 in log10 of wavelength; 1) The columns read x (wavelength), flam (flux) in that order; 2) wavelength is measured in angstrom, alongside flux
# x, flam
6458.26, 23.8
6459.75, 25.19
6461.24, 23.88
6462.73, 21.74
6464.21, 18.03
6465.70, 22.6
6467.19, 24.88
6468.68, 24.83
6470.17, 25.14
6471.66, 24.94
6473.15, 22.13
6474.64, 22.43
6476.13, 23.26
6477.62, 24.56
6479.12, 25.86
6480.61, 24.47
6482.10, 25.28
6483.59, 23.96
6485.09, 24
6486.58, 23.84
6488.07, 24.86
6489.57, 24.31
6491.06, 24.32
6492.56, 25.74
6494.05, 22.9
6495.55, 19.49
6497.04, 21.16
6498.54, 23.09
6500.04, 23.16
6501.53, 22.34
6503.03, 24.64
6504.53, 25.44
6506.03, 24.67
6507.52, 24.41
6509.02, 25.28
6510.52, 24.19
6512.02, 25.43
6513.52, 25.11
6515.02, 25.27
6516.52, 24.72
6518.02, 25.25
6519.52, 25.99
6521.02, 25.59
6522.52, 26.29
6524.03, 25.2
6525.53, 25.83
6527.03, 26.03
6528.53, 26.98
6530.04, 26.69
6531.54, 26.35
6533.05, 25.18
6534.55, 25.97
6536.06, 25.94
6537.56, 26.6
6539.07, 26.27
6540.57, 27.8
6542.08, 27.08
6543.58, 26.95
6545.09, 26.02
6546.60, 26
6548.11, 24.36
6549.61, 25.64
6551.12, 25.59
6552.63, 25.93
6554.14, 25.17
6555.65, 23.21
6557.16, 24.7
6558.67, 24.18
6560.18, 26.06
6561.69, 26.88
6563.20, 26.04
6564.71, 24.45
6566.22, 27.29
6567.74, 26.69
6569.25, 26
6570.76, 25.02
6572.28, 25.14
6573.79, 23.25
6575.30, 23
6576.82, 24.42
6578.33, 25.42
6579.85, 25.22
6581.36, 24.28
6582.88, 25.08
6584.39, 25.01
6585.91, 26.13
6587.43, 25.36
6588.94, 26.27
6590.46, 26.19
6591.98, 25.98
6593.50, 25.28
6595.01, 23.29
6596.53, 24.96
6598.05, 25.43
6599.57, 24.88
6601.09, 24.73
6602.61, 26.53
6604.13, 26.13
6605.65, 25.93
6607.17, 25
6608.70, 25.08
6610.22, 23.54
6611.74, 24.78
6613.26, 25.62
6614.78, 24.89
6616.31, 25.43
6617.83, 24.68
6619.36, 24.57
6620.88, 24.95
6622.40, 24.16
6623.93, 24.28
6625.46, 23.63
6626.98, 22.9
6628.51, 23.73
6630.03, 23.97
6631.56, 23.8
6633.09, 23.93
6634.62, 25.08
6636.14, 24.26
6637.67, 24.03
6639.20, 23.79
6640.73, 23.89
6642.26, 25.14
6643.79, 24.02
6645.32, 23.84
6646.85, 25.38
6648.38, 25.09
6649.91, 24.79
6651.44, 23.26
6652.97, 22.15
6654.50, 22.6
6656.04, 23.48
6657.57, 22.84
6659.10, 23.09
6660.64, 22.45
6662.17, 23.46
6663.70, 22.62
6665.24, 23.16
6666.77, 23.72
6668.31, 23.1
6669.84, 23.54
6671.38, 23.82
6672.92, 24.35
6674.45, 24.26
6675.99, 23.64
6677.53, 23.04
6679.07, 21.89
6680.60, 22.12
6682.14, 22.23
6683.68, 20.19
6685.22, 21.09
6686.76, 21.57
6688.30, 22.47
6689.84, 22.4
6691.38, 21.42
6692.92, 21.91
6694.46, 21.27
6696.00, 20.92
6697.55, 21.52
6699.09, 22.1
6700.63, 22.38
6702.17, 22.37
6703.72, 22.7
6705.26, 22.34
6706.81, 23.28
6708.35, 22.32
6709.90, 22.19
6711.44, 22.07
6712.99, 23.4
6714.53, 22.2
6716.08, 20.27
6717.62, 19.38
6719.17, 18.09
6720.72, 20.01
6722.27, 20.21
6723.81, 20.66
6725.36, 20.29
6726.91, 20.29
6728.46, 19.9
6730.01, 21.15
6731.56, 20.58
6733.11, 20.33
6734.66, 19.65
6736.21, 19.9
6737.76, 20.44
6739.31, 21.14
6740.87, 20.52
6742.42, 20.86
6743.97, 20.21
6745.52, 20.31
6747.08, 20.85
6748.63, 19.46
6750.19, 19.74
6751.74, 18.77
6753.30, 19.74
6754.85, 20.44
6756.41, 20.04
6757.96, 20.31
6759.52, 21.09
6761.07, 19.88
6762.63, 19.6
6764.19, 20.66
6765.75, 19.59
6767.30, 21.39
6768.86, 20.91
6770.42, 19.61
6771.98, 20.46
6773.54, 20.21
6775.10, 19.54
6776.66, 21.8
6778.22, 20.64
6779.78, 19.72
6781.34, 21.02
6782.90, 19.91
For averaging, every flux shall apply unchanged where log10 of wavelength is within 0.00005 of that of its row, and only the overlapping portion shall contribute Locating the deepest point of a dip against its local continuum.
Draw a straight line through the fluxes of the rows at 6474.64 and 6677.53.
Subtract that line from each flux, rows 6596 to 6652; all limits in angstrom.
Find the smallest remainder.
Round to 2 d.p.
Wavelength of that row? 6626.98 angstrom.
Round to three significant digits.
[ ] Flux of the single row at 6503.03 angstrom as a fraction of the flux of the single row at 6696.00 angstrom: 1.18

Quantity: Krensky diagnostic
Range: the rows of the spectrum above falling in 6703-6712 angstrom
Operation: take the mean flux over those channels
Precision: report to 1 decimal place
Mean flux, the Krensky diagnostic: 22.5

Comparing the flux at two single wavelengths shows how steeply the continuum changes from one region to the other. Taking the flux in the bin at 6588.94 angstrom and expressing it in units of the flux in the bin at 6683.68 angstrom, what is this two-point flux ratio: 1.30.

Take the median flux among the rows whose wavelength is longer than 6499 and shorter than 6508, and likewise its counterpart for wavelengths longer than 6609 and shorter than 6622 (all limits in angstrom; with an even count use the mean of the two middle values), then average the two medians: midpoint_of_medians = 24.7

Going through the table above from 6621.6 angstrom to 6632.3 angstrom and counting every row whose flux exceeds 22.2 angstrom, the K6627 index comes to 7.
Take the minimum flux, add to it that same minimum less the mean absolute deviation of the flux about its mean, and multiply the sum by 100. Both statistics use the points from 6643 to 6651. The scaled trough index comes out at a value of 4712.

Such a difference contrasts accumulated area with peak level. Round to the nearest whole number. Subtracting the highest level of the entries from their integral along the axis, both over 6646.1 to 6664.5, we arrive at 406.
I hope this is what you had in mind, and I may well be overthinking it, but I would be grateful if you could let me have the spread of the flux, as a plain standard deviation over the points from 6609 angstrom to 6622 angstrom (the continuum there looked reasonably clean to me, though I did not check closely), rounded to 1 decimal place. 0.6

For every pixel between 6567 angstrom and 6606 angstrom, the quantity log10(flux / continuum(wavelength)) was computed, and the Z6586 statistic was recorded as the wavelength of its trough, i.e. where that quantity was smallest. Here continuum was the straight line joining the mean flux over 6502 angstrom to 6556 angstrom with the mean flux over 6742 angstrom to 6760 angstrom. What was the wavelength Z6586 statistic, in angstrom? 6575.30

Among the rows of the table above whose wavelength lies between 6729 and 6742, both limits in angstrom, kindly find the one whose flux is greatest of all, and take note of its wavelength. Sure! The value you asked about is 6730.01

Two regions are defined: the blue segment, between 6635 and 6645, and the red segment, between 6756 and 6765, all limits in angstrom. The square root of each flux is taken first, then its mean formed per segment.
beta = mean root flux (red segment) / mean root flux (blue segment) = 0.915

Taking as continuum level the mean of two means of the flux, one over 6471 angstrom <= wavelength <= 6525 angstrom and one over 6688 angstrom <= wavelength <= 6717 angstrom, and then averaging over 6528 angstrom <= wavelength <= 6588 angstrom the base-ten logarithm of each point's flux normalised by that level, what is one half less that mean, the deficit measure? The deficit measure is 0.457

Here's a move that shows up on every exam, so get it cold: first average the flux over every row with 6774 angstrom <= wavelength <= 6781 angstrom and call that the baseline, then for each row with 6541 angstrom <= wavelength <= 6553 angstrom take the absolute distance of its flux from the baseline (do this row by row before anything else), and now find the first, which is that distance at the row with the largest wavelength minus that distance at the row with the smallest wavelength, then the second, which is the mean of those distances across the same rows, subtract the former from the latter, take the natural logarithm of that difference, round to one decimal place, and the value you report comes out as 1.9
